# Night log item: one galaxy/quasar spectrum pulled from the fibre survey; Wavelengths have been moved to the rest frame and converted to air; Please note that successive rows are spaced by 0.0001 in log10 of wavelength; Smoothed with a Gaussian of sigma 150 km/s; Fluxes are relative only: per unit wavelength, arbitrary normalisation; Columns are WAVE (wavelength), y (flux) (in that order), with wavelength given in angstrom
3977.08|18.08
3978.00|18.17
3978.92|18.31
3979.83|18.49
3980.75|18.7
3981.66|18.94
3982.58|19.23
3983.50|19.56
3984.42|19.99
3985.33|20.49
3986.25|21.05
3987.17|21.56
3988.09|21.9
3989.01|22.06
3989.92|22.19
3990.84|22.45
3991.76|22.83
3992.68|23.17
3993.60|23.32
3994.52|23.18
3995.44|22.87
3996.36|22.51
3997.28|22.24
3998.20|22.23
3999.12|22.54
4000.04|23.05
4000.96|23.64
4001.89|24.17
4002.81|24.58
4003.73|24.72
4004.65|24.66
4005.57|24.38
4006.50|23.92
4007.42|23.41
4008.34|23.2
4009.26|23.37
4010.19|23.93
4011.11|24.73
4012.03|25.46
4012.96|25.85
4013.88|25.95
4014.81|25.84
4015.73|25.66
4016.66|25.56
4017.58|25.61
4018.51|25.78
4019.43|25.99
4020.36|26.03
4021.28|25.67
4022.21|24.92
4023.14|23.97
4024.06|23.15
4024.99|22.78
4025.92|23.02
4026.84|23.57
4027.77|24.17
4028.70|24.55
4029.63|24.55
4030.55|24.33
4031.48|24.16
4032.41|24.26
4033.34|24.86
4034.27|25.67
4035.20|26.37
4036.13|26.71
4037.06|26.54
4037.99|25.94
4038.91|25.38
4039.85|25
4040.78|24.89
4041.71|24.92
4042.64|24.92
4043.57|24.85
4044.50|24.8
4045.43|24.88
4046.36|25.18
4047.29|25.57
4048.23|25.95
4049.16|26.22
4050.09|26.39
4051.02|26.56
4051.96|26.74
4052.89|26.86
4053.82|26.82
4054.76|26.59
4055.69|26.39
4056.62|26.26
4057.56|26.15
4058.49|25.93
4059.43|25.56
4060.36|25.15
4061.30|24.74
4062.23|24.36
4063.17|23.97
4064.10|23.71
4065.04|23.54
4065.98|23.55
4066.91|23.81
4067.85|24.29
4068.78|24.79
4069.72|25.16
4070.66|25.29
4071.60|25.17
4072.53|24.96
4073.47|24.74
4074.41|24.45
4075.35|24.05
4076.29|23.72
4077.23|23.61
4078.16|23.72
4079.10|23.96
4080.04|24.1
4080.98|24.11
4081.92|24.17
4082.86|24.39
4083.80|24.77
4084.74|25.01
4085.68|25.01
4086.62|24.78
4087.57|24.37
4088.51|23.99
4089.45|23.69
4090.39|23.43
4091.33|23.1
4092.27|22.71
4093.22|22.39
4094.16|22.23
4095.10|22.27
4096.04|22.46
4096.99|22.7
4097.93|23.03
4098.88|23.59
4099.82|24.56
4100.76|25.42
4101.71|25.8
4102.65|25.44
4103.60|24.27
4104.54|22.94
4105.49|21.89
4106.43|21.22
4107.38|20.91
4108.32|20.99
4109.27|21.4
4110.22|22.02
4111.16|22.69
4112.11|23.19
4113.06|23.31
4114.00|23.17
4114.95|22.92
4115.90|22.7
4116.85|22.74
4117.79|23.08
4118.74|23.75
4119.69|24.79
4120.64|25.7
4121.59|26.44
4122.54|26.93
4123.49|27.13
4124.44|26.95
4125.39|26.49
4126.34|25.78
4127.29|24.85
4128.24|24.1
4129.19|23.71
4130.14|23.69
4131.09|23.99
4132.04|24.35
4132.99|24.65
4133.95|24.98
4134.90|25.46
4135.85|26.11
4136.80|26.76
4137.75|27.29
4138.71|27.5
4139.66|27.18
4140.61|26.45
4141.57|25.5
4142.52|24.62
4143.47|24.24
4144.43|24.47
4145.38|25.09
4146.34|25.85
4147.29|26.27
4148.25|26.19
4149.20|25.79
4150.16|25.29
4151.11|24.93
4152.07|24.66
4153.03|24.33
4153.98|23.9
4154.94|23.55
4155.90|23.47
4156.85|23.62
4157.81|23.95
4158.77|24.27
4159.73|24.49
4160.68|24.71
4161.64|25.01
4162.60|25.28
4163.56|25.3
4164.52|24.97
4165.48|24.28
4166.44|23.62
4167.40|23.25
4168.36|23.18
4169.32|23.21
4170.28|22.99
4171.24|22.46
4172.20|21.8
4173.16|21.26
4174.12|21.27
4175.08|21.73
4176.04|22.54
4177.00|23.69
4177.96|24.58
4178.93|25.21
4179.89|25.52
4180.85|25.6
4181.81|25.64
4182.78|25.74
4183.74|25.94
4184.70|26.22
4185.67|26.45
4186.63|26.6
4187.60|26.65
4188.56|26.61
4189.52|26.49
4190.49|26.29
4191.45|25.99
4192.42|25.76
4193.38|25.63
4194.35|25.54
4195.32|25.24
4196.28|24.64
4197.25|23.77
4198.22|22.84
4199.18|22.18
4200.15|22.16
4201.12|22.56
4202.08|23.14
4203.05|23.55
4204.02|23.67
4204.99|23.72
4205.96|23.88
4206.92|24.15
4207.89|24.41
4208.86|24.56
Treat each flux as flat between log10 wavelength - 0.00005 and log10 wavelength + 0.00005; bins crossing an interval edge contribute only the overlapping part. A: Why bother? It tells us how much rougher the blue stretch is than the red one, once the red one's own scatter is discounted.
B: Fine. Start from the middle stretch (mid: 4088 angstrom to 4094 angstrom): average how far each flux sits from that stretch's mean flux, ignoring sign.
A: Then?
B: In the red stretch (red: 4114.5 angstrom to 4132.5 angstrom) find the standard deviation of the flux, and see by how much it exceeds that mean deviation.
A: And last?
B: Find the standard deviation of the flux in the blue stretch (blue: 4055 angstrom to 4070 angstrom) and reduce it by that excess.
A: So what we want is 0.0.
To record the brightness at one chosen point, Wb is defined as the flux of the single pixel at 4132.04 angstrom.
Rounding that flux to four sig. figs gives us 24.35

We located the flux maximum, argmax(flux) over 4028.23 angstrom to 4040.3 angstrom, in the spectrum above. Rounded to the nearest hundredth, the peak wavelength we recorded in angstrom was 4036.13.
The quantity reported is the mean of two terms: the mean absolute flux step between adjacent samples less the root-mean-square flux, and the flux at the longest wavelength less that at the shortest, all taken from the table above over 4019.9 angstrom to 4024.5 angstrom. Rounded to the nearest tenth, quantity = -13.5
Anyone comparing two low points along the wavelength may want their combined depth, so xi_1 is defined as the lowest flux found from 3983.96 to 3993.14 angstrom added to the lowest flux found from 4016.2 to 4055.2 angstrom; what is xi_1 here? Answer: 43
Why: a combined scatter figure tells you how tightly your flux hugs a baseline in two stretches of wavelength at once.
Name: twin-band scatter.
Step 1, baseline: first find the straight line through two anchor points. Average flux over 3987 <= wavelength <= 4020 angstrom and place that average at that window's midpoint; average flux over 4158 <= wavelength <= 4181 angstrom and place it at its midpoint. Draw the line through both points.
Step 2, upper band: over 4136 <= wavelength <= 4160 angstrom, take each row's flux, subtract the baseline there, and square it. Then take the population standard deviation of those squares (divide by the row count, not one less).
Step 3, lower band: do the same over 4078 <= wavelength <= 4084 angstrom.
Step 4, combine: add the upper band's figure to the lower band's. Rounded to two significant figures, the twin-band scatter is 4.5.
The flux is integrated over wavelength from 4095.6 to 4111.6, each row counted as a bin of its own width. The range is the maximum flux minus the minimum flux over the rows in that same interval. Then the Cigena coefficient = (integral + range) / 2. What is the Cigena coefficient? 187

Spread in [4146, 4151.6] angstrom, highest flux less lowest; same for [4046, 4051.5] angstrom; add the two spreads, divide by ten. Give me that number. 0.27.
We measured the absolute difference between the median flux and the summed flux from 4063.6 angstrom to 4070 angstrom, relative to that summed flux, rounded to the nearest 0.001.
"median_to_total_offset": 0.859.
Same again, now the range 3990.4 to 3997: 0.857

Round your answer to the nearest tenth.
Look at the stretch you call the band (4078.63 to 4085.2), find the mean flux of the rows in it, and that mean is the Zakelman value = 24.4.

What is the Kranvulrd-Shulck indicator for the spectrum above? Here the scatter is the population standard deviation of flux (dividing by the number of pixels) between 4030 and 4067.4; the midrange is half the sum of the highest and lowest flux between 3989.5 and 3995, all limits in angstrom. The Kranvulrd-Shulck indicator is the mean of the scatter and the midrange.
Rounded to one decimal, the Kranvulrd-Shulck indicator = 11.9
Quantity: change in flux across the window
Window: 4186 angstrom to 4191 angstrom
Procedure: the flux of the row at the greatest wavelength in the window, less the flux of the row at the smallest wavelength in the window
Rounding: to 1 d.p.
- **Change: -0.3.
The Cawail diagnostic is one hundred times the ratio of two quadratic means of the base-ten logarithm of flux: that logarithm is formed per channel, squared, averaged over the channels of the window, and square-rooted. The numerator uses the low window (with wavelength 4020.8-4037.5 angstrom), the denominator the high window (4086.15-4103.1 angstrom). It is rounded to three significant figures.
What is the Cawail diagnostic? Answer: 101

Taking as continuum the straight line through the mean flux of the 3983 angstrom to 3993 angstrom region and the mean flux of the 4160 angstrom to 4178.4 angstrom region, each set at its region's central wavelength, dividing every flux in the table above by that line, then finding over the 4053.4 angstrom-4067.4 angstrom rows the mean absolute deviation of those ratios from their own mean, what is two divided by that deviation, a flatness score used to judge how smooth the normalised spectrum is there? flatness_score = 40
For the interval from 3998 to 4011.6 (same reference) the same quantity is 67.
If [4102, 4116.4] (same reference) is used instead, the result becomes 48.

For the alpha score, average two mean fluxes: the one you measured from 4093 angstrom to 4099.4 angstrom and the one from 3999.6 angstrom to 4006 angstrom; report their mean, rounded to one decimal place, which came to 23.4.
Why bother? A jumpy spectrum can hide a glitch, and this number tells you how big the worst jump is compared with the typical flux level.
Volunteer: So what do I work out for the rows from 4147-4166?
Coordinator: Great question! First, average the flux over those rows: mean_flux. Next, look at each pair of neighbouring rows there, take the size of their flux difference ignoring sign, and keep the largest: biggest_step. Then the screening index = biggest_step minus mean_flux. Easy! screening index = -24.0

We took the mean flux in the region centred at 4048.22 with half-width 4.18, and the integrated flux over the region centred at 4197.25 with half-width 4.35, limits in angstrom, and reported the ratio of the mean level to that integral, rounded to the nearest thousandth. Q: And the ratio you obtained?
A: 0.124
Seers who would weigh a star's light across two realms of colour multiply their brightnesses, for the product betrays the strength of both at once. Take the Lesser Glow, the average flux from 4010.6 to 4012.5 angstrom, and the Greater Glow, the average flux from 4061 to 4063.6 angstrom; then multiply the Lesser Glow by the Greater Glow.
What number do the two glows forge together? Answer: 611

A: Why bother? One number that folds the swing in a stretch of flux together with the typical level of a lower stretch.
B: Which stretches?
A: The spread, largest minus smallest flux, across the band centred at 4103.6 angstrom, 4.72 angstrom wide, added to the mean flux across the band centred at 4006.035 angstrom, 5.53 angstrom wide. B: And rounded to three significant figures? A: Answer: 28.0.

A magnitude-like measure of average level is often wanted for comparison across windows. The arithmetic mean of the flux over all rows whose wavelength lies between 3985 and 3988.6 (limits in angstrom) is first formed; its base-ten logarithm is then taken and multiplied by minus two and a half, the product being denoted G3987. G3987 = -3.318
